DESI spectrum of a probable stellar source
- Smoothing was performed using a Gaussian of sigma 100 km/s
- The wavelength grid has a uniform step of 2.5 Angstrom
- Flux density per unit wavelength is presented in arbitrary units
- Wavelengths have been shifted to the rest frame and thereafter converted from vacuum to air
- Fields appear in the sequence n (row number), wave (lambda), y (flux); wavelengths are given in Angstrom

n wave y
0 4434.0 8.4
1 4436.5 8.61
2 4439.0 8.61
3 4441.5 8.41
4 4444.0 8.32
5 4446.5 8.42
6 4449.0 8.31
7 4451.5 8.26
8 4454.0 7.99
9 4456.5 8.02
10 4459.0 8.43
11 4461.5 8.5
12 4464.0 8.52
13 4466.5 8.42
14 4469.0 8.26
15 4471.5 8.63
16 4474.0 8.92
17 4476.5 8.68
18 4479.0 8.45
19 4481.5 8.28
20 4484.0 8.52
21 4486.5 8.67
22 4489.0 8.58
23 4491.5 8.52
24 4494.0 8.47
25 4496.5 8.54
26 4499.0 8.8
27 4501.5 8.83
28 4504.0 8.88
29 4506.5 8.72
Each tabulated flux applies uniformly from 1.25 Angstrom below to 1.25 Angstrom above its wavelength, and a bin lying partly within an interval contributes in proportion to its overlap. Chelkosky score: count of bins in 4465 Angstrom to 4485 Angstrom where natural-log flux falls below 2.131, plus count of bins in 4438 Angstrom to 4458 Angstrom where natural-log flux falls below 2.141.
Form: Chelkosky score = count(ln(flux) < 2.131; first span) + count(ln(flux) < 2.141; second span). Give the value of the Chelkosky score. 10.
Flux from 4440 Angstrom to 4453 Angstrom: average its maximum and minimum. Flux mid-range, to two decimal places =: 8.34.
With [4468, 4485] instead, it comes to 8.59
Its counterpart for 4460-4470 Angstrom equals 8.39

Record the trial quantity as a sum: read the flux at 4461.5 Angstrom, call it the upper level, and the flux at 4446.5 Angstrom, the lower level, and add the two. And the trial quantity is 16.9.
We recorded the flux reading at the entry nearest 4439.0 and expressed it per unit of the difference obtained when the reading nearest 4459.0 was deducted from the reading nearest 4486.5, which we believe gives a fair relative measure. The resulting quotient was 36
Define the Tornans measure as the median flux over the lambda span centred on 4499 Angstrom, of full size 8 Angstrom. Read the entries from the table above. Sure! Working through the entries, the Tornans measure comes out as 8.80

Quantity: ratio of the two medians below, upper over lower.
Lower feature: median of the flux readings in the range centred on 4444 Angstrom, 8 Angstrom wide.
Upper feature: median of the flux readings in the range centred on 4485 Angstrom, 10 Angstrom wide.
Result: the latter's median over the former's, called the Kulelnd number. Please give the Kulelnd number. 1.02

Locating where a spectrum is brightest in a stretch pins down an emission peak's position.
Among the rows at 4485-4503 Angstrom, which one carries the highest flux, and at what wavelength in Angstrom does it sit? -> 4501.5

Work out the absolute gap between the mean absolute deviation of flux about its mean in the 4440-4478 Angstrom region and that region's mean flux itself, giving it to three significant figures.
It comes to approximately 8.24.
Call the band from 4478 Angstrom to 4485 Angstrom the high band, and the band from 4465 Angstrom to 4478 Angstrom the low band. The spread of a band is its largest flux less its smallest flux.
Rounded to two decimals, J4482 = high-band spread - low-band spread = -0.42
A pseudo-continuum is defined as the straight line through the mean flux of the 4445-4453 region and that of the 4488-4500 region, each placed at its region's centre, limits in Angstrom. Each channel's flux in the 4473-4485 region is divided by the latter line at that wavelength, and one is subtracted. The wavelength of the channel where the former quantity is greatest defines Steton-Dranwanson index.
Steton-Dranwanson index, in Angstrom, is 4474.0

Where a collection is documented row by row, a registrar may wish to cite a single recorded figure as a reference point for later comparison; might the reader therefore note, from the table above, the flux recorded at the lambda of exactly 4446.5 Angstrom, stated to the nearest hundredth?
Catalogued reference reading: 8.42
